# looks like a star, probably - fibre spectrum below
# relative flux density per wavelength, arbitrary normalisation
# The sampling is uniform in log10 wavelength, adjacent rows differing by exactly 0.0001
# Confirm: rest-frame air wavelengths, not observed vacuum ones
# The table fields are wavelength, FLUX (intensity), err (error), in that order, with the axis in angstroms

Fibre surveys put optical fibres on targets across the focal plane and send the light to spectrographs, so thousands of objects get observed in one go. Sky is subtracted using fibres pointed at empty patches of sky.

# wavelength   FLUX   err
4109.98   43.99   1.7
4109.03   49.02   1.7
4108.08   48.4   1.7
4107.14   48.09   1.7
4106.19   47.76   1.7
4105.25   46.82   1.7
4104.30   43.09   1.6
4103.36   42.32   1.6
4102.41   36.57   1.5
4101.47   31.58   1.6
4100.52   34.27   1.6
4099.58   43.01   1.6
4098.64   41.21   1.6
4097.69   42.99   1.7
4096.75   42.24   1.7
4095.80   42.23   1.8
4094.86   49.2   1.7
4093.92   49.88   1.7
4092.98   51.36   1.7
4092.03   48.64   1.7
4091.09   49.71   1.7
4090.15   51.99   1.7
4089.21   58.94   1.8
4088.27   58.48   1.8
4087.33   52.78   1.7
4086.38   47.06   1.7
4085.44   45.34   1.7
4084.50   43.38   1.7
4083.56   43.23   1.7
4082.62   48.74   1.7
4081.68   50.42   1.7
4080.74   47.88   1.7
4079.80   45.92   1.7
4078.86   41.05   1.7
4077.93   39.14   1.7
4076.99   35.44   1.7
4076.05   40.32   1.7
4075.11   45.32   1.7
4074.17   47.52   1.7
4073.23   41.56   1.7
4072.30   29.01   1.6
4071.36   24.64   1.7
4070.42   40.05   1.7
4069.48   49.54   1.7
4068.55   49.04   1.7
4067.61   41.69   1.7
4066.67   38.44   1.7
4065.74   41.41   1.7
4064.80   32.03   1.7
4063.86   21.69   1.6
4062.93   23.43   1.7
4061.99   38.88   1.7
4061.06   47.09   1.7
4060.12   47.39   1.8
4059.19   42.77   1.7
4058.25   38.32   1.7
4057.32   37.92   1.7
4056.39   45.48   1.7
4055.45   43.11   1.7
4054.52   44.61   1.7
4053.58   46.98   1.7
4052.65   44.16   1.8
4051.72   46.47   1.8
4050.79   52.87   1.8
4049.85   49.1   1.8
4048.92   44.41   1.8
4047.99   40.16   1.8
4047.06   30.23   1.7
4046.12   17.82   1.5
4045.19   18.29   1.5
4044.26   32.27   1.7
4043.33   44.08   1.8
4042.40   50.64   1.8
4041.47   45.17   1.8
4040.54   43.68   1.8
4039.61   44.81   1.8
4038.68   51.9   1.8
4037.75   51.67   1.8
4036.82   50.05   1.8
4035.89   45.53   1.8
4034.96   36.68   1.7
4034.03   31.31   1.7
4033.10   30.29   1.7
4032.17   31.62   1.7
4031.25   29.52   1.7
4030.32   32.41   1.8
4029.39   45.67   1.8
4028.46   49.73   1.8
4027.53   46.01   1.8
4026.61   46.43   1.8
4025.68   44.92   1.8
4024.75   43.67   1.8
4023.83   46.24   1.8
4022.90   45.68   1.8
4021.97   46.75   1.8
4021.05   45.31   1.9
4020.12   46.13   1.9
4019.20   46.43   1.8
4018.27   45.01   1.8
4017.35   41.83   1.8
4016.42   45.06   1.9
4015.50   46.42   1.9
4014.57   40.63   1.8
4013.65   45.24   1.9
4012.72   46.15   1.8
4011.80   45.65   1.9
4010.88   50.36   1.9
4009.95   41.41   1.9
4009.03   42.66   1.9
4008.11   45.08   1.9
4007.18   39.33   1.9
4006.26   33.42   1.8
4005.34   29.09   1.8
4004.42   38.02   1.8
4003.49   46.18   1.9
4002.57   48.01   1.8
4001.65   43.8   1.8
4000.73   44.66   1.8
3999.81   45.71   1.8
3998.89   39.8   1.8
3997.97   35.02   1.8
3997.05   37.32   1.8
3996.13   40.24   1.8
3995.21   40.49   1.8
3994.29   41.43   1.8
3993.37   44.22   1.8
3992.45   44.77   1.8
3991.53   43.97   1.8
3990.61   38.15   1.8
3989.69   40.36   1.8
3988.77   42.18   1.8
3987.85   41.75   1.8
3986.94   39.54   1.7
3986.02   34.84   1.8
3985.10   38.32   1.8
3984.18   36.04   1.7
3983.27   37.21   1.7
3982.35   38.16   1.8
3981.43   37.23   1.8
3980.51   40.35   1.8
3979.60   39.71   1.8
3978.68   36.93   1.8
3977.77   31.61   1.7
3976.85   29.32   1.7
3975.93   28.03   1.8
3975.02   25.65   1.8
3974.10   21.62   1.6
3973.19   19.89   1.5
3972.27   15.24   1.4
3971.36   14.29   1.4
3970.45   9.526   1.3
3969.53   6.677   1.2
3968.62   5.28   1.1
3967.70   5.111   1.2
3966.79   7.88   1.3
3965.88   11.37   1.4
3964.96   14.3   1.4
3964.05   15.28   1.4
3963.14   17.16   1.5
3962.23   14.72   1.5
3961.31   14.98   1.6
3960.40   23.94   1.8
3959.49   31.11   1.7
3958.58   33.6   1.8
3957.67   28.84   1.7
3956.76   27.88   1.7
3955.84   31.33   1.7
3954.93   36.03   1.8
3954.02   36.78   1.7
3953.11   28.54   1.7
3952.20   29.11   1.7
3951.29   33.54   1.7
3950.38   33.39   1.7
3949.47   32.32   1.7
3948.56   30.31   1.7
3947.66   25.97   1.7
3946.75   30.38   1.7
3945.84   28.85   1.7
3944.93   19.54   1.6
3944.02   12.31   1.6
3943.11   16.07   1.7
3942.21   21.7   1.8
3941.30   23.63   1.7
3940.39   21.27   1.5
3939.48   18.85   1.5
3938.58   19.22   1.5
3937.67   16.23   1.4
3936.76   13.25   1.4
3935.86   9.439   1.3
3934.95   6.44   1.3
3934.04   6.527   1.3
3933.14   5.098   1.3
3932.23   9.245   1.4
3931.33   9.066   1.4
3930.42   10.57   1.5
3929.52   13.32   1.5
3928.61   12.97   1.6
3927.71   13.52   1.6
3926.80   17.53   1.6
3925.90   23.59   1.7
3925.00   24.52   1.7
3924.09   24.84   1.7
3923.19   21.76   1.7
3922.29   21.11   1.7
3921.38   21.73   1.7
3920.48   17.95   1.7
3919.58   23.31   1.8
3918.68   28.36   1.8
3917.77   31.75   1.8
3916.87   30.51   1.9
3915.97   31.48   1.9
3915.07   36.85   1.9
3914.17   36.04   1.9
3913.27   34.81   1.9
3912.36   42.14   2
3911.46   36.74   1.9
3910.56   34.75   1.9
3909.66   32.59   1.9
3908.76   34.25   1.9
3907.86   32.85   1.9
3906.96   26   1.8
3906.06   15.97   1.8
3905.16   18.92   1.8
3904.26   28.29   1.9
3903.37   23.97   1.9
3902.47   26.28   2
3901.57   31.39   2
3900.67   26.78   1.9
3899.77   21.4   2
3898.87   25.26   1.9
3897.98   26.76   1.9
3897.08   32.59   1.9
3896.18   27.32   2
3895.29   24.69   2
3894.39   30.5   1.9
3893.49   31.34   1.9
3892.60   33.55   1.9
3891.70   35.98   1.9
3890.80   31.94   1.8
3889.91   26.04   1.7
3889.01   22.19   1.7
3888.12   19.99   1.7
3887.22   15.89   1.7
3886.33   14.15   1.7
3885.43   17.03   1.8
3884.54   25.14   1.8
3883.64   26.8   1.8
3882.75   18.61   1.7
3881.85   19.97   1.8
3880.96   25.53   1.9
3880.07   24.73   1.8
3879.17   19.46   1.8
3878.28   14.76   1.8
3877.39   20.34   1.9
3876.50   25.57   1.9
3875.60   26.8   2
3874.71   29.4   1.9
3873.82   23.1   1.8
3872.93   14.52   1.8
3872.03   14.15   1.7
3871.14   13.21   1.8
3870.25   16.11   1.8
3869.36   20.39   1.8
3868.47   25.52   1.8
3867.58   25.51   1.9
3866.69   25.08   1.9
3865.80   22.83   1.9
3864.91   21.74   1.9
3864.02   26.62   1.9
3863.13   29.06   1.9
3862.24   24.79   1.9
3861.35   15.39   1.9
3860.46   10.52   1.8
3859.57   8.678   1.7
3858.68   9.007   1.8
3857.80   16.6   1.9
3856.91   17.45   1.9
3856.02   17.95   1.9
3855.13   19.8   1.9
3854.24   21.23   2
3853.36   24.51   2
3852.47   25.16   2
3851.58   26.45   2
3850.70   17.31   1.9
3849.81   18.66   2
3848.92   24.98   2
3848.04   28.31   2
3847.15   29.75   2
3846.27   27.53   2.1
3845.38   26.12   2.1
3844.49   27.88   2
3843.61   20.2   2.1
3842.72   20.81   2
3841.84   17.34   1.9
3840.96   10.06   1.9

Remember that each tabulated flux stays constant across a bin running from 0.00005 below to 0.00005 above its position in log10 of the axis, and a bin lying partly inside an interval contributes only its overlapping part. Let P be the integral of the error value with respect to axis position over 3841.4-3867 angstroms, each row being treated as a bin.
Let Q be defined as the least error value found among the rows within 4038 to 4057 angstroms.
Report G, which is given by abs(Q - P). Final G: 48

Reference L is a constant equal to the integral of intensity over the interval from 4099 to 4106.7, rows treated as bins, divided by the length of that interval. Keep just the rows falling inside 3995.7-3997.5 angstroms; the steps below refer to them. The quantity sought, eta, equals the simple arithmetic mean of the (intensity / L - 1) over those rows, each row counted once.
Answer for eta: -0.05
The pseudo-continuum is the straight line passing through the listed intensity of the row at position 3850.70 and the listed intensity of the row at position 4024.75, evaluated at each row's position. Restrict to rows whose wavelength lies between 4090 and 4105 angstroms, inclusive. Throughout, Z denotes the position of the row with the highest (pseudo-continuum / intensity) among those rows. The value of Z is 4101.47 angstroms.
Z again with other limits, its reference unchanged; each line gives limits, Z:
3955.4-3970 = 3967.70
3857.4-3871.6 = 3859.57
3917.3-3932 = 3931.33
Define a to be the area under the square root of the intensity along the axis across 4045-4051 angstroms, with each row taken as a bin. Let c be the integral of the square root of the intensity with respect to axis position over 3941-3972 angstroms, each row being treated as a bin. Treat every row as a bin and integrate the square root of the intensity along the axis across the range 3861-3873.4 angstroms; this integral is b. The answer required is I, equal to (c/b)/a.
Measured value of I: 0.071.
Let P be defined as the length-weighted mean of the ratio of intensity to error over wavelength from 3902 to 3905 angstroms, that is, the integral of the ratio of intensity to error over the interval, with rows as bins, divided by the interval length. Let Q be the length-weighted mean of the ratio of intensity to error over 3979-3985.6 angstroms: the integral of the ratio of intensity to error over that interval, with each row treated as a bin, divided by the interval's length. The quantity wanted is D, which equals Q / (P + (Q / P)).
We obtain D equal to 1.44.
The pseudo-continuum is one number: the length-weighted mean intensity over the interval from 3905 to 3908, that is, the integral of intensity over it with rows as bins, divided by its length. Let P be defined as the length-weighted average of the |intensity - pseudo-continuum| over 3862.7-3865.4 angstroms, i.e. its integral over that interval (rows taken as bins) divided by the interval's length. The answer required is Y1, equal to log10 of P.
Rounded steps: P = 4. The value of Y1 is 0.56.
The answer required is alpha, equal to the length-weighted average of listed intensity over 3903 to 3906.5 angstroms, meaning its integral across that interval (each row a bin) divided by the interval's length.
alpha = 22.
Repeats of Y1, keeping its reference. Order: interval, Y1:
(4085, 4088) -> 1.42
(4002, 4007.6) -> 1.21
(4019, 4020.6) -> 1.37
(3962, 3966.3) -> 0.92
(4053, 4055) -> 1.36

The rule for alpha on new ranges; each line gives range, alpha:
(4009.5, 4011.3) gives 46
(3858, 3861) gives 10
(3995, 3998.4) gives 38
